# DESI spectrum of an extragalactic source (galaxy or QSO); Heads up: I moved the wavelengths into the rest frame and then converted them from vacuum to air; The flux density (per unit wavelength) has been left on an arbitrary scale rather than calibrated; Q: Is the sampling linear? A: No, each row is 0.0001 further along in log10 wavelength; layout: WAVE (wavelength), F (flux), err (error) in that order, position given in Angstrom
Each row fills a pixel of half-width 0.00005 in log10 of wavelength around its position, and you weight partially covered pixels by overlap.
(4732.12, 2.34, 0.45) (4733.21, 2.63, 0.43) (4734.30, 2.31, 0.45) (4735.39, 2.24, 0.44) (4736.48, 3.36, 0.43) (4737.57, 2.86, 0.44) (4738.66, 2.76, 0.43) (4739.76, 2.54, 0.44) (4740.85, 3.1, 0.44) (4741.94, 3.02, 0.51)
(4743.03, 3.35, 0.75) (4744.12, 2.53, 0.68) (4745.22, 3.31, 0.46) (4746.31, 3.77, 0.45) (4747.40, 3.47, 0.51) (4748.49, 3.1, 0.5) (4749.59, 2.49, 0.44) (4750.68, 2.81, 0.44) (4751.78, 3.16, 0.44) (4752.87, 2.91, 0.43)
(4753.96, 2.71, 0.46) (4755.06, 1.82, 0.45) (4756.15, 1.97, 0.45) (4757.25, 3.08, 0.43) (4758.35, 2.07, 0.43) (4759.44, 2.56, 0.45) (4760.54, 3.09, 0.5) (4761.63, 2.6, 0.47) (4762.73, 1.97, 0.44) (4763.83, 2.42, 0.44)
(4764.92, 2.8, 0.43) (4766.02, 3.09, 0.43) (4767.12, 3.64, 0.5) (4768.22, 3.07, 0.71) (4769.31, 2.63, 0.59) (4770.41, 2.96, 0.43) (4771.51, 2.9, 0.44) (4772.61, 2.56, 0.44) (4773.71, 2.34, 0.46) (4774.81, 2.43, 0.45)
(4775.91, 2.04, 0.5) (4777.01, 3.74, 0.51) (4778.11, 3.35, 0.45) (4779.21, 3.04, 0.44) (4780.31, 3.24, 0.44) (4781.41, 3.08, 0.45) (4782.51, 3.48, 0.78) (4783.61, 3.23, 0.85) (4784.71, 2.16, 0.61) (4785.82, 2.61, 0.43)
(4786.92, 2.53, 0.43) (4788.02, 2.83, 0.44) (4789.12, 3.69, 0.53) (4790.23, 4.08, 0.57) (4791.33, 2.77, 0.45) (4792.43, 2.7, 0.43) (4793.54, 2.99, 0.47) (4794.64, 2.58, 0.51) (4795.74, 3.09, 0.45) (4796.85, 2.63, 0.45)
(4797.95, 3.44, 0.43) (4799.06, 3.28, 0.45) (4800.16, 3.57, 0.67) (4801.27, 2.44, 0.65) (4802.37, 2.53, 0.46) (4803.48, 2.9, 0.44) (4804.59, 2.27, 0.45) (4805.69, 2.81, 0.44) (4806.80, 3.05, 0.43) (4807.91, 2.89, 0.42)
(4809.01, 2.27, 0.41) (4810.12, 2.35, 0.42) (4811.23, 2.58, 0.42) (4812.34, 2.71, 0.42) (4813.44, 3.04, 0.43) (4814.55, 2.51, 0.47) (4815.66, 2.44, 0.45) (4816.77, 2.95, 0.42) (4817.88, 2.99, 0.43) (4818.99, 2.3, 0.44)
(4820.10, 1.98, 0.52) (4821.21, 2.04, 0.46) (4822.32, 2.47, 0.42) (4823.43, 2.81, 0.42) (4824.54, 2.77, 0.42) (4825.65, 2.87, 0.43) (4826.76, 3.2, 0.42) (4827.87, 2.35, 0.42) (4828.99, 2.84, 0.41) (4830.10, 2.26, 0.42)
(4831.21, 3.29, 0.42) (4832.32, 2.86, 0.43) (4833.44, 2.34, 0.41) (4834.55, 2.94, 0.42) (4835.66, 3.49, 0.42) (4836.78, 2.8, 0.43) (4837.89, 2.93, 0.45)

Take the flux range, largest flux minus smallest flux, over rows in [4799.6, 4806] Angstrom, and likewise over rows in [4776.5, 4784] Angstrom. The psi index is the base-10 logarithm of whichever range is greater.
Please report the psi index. 0.114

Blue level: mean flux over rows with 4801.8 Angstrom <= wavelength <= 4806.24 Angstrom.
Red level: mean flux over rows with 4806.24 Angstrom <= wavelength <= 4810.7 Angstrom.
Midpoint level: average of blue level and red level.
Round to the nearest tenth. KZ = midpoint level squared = 6.9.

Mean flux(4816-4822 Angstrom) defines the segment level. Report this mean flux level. 2.5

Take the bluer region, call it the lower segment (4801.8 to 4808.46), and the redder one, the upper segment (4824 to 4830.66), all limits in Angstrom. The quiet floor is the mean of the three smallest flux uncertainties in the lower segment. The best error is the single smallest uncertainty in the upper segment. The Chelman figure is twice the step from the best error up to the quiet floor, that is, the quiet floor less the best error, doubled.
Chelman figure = 0.040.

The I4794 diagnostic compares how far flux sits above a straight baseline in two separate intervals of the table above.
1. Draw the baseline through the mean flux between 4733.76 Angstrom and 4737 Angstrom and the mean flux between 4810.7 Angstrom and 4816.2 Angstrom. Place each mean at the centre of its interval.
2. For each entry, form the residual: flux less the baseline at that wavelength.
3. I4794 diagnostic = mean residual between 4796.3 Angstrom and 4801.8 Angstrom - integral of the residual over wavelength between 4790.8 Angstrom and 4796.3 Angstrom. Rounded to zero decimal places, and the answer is -1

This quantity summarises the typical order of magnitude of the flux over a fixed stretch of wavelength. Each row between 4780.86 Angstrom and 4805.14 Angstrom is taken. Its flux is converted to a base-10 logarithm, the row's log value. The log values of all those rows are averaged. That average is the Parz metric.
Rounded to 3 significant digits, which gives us 0.464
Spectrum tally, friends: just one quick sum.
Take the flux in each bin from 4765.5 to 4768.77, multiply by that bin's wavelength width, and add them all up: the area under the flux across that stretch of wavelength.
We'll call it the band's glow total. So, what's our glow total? 11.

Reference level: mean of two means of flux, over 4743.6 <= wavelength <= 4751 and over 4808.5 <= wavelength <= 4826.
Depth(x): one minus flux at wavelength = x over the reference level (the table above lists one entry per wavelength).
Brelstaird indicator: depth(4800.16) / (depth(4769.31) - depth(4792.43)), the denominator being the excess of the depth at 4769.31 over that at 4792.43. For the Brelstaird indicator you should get -10.7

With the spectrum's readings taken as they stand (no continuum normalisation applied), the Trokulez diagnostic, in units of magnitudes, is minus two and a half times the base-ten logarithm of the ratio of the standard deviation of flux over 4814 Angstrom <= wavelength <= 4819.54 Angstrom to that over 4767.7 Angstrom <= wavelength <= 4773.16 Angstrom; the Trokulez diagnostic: -0.4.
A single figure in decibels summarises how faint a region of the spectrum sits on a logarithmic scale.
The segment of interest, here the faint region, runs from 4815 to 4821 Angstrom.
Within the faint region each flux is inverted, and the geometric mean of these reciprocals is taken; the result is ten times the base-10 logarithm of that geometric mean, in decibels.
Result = -3.98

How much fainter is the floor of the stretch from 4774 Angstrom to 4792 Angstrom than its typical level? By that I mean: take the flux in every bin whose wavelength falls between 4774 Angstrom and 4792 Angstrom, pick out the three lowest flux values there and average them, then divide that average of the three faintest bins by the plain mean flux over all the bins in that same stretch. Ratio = 0.73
